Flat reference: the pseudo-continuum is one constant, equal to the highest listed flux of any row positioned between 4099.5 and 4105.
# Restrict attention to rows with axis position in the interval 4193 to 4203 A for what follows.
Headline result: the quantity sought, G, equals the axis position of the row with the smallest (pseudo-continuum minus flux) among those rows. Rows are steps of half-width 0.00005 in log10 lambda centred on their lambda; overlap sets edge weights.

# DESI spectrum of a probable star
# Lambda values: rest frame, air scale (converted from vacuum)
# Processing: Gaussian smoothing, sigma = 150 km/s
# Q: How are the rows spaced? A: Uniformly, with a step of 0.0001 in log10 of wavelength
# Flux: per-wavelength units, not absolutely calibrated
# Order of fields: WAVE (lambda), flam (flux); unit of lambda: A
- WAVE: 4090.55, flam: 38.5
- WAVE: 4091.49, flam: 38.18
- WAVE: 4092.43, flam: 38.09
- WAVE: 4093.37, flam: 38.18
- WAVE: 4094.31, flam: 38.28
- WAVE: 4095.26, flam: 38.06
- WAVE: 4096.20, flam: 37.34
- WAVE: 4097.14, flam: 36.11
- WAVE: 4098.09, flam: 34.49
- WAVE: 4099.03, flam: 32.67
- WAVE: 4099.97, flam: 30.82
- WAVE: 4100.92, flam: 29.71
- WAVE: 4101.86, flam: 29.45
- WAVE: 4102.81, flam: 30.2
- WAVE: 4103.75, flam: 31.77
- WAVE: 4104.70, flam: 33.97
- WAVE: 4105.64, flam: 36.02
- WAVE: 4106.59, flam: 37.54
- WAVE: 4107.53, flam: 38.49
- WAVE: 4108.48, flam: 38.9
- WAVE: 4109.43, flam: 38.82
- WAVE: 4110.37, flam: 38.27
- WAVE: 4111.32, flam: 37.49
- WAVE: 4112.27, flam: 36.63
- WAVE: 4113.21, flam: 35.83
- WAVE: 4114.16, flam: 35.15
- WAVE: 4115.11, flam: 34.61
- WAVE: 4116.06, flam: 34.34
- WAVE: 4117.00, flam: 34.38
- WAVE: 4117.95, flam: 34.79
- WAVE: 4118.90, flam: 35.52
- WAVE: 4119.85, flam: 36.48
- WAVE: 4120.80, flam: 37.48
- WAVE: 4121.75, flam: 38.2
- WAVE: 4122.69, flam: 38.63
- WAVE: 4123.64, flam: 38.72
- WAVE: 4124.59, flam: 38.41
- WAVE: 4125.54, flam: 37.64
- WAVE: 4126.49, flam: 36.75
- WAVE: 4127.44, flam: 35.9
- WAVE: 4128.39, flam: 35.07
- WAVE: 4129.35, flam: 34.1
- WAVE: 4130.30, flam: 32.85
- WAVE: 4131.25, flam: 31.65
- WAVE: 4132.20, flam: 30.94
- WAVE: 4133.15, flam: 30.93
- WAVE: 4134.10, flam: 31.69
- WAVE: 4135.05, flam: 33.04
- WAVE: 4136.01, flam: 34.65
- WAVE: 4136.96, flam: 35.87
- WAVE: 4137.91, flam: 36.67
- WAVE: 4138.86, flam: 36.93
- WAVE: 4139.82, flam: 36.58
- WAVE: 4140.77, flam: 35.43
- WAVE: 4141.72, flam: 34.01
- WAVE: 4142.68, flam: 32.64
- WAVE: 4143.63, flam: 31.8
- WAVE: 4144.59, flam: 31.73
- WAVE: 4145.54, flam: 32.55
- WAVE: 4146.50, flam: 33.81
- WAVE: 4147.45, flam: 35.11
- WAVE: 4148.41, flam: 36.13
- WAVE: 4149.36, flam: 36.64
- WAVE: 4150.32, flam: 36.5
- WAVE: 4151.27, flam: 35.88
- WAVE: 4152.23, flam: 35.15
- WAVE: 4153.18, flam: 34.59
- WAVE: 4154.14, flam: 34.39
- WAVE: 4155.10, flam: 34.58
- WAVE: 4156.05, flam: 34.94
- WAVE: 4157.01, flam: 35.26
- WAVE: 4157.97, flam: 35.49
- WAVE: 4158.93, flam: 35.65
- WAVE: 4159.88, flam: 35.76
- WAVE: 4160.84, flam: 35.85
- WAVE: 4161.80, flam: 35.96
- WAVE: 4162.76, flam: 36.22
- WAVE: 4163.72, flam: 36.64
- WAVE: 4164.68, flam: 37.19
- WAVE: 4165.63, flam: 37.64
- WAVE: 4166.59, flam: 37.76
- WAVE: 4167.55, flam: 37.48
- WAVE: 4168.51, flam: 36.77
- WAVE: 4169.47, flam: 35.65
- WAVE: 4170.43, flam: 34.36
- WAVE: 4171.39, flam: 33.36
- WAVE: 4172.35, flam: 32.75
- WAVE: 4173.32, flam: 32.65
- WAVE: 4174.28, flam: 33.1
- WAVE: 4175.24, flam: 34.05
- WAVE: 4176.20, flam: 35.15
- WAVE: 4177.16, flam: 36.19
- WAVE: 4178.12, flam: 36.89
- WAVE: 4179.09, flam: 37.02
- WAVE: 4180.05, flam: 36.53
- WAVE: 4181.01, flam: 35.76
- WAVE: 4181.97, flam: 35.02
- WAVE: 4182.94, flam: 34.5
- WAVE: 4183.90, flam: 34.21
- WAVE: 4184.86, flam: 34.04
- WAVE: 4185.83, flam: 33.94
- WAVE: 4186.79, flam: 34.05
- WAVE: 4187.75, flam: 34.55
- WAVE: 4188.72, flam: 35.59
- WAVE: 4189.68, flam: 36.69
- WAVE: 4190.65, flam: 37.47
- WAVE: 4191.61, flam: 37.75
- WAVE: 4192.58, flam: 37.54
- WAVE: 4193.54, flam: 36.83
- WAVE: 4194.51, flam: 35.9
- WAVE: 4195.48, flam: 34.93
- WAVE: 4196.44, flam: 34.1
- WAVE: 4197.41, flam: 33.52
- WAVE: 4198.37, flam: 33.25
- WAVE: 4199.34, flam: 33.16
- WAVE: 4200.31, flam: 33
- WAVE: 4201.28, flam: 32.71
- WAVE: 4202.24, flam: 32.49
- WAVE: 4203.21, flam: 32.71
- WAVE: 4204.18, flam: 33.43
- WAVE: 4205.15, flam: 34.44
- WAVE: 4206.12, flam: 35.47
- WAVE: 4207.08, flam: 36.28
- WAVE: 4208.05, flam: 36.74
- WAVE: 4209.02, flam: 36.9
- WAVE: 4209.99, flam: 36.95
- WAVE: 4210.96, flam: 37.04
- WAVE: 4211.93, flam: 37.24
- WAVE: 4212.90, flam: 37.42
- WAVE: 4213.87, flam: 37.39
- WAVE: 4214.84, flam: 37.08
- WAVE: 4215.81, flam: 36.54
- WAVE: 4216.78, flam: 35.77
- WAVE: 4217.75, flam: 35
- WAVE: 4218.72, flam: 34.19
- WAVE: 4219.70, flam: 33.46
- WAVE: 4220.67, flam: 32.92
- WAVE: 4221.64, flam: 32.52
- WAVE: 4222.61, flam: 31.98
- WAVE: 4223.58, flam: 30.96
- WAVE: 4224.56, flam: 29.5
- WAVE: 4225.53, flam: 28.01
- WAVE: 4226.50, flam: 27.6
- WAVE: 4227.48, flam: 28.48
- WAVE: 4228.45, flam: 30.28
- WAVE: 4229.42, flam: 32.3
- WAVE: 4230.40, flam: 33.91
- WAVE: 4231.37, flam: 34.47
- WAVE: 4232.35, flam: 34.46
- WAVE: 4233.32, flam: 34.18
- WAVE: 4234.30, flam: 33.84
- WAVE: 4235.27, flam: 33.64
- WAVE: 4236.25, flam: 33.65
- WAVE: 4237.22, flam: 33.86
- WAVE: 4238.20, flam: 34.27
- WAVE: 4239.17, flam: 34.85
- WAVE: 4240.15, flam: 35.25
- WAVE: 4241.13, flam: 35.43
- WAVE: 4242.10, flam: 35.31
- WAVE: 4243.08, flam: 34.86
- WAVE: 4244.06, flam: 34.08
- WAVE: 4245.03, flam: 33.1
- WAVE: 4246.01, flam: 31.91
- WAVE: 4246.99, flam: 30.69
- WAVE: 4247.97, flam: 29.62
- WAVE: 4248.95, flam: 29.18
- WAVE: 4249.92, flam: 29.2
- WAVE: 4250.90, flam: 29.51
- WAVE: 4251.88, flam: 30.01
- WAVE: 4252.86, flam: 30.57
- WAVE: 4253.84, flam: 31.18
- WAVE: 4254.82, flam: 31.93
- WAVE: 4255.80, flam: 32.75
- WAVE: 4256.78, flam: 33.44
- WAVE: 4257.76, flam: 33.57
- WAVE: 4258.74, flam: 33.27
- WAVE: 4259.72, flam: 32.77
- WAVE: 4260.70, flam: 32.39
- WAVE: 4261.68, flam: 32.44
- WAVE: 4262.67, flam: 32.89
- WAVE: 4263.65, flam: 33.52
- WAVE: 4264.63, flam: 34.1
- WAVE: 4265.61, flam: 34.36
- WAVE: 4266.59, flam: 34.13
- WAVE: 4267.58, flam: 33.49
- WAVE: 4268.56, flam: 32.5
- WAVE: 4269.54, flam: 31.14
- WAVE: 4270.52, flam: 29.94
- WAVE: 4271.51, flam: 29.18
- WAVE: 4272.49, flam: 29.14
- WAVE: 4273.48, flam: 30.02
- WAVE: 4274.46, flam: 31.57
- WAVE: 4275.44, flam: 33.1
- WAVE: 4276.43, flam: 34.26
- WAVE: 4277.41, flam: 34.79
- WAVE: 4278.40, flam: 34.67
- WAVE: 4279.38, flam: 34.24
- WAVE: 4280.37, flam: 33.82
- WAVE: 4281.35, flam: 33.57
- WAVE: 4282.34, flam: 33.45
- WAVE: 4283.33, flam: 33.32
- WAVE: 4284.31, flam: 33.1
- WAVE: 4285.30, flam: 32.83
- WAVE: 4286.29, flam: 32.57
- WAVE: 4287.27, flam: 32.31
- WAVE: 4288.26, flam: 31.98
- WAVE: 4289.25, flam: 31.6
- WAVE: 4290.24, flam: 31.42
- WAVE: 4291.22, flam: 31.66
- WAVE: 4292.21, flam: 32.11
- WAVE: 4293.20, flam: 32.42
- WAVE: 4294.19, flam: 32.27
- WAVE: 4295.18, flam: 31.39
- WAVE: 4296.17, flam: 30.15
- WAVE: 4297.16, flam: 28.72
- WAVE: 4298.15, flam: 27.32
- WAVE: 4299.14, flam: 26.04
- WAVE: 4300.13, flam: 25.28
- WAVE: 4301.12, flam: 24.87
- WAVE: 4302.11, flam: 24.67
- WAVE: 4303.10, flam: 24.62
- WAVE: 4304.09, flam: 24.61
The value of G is 4193.54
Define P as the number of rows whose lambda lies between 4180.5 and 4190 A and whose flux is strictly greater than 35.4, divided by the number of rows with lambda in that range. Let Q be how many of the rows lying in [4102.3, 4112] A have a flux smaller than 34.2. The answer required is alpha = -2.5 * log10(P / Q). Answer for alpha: 2.5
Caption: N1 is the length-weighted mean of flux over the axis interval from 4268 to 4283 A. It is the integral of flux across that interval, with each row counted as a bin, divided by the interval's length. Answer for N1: 32.4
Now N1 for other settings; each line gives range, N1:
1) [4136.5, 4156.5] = 34.9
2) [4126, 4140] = 34.2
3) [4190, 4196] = 36.7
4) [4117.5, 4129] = 36.9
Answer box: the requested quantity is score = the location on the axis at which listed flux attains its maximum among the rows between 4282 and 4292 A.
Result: 4282.34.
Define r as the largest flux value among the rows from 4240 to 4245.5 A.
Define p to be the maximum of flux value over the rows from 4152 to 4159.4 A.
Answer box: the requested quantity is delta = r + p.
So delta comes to 71.1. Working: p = 35.65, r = 35.43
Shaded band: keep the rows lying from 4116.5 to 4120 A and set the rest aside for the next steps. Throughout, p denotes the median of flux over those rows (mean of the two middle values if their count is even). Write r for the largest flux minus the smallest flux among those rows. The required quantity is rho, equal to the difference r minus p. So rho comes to -33.1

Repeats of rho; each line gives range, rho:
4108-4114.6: -33.7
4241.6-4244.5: -33.6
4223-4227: -25.4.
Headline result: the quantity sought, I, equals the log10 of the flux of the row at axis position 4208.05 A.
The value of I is 1.57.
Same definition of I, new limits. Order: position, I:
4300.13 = 1.40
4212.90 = 1.57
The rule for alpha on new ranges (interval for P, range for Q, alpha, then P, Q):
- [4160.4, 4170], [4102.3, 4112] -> 1.2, 1.0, 3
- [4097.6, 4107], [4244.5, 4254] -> 4.2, 0.2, 10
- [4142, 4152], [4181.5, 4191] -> 2.2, 0.4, 3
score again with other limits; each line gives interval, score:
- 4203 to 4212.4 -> 4211.93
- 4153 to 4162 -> 4161.80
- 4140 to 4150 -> 4149.36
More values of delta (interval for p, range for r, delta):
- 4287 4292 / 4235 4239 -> 66.6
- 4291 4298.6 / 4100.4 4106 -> 68.4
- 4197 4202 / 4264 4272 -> 67.9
